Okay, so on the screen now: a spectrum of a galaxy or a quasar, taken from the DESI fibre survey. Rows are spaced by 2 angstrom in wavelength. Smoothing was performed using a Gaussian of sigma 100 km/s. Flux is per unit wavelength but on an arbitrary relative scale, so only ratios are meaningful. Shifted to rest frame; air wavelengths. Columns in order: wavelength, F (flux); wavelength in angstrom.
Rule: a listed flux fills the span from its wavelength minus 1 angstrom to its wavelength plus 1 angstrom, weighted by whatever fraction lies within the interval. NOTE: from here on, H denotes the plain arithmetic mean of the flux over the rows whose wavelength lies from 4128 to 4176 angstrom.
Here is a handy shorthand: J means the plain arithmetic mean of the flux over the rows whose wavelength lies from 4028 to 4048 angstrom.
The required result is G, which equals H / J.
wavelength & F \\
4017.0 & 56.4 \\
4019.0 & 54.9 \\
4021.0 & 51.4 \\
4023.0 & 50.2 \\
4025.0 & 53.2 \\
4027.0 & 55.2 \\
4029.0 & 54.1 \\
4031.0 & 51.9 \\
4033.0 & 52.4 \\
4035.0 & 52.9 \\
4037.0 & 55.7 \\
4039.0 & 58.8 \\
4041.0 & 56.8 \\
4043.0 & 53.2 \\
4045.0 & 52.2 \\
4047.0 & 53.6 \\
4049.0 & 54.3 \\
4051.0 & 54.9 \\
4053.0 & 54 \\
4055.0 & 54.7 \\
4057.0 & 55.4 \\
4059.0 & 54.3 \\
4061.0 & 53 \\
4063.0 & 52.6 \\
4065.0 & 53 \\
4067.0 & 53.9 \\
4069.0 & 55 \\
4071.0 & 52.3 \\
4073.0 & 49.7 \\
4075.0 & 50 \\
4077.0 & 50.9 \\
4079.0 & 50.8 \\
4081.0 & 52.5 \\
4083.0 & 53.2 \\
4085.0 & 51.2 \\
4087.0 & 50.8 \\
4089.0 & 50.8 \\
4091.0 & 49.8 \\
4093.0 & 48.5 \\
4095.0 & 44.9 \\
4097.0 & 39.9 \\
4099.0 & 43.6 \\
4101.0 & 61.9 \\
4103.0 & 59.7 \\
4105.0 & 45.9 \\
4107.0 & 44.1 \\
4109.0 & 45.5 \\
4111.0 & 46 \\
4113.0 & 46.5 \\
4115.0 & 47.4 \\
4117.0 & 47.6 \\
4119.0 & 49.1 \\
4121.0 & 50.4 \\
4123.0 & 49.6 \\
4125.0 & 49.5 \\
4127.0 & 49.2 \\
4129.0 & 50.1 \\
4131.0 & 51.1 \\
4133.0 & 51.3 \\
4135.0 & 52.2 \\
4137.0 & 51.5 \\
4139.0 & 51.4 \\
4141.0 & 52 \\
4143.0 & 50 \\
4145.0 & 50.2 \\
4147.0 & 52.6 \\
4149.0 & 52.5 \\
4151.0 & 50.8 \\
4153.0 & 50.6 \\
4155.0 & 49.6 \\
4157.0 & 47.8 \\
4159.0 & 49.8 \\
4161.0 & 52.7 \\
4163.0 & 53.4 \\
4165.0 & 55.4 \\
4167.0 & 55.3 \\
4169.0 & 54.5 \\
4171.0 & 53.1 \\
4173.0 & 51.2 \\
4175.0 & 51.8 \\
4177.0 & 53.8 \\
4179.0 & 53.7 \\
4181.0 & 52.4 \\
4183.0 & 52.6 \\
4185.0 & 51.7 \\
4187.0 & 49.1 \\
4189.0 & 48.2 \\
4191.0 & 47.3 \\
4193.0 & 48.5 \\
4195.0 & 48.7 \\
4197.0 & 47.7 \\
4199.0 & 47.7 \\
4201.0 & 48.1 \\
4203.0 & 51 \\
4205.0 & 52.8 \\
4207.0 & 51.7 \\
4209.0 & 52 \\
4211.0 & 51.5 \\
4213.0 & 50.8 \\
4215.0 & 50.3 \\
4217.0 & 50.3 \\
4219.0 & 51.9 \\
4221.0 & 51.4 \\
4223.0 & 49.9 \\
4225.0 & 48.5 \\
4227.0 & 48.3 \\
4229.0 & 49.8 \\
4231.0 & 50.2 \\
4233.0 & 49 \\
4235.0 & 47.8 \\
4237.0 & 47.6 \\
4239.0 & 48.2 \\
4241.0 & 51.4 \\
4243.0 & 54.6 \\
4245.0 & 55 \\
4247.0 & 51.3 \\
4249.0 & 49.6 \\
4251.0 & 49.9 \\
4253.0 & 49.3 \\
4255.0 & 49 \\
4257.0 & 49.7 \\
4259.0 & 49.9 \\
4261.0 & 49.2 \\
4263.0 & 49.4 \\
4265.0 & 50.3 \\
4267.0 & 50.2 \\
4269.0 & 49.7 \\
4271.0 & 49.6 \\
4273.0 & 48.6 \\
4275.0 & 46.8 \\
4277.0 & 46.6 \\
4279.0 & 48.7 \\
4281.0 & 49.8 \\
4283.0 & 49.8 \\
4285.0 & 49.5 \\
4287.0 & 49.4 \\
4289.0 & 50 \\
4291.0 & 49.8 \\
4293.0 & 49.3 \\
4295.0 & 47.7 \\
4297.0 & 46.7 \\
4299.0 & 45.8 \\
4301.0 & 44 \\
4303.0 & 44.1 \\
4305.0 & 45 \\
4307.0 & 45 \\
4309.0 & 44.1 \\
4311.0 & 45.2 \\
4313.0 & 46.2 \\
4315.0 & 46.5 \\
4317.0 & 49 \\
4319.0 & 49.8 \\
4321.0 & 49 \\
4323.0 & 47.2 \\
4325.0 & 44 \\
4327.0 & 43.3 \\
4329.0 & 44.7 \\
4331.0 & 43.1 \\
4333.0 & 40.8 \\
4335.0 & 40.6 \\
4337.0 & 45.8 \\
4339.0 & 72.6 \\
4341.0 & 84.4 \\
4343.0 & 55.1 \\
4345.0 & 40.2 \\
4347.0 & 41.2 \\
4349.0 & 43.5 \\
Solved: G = 0.95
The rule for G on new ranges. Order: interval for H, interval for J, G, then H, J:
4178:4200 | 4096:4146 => 1.01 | 49.8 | 49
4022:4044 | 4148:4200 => 1.06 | 54.0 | 51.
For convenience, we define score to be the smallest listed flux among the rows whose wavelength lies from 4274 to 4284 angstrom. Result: 46.6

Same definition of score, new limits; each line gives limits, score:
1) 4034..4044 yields 52.9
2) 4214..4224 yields 49.9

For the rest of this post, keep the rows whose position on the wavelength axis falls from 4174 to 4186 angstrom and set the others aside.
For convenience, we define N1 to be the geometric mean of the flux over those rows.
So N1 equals 52.7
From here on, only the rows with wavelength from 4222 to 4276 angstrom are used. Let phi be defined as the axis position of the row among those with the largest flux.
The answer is 4245.0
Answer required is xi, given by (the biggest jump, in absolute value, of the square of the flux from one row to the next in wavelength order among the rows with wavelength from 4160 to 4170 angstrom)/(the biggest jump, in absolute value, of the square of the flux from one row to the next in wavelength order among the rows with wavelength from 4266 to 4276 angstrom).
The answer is 1.3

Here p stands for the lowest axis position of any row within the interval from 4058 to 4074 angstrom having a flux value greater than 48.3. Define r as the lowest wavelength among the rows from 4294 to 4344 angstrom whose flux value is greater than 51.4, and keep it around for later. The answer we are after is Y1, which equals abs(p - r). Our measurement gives 280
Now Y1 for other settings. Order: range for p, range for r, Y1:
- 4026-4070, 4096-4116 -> 74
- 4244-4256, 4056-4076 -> 188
